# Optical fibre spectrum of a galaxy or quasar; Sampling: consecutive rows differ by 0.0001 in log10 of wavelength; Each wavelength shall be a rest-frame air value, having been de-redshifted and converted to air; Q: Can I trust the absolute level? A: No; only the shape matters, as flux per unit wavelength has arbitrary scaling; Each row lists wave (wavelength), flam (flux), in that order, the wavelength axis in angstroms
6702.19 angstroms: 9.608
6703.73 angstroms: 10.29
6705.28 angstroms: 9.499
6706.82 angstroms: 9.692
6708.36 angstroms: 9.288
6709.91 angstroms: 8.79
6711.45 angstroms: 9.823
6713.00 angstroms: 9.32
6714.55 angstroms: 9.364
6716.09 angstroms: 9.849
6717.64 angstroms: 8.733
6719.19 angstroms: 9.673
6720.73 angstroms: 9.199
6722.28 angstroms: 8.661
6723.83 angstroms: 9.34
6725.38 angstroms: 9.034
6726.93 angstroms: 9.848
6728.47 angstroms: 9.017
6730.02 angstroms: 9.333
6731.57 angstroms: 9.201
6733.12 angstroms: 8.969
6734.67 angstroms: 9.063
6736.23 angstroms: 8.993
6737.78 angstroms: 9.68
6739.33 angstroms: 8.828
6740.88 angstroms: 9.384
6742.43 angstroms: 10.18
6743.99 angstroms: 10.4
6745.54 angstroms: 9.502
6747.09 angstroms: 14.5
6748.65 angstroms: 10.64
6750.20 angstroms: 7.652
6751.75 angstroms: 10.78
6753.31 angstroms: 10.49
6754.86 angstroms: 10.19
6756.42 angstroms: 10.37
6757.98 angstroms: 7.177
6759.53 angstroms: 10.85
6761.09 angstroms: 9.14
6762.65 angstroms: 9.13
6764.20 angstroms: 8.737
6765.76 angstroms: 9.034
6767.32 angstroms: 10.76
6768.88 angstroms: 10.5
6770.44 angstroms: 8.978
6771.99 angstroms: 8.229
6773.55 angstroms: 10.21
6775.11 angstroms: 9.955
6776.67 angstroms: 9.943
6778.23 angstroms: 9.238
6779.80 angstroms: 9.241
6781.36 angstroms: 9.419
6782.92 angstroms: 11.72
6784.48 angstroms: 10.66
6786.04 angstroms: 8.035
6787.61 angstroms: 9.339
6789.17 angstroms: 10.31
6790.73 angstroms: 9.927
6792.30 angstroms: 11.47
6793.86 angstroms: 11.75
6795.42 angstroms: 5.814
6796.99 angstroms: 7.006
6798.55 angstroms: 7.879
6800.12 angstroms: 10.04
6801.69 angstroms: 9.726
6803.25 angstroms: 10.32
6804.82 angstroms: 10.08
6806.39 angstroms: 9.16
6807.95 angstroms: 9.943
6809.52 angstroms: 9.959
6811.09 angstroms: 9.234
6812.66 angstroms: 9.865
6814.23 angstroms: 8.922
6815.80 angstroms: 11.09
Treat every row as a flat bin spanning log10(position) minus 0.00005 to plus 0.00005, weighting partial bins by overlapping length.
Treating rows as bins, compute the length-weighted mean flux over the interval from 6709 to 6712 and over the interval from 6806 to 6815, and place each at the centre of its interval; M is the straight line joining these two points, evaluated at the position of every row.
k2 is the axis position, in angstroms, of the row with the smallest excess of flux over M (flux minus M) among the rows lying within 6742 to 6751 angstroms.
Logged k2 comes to 6750.20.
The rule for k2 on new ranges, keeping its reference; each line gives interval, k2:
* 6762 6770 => 6764.20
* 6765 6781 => 6771.99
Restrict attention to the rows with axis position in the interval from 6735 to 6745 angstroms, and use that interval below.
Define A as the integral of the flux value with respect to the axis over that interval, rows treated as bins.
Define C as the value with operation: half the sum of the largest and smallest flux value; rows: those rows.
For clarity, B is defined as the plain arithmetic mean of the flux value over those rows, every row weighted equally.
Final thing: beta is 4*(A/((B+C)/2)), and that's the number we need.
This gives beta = 40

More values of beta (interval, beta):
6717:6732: 60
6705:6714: 36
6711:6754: 160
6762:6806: 183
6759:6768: 35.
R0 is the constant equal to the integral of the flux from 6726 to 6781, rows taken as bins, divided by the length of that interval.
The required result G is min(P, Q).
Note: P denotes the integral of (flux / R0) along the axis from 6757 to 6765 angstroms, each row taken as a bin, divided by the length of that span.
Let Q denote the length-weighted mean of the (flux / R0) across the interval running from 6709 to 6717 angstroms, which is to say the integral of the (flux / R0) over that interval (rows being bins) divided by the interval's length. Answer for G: 0.94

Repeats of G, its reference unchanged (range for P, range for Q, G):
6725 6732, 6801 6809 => 0.96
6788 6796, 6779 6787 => 1.01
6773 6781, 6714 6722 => 0.97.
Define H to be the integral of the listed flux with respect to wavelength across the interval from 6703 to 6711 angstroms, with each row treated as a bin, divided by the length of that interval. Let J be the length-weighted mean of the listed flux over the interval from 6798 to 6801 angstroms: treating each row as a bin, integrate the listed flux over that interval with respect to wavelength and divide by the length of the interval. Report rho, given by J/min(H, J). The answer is 1.00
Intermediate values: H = 9.5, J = 9.0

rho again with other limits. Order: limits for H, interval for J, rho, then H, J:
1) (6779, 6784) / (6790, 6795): 1.05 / 10.1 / 10.7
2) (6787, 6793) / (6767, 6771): 1.00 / 10.3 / 10.1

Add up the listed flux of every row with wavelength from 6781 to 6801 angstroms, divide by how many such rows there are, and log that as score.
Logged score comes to 9.5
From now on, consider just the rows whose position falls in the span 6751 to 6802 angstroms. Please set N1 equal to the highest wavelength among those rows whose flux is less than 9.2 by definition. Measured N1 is 6798.55 angstroms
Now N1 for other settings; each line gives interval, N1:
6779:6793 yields 6786.04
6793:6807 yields 6806.39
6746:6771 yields 6770.44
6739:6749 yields 6739.33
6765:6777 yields 6771.99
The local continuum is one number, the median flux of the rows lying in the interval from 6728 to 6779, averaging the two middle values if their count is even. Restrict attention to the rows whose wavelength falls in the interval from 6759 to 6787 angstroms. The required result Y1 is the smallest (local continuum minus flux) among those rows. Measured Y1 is -2.3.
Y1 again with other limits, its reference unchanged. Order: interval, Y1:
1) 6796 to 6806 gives -0.9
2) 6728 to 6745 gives -1.0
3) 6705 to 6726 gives -0.5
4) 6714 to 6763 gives -5.1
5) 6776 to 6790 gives -2.3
